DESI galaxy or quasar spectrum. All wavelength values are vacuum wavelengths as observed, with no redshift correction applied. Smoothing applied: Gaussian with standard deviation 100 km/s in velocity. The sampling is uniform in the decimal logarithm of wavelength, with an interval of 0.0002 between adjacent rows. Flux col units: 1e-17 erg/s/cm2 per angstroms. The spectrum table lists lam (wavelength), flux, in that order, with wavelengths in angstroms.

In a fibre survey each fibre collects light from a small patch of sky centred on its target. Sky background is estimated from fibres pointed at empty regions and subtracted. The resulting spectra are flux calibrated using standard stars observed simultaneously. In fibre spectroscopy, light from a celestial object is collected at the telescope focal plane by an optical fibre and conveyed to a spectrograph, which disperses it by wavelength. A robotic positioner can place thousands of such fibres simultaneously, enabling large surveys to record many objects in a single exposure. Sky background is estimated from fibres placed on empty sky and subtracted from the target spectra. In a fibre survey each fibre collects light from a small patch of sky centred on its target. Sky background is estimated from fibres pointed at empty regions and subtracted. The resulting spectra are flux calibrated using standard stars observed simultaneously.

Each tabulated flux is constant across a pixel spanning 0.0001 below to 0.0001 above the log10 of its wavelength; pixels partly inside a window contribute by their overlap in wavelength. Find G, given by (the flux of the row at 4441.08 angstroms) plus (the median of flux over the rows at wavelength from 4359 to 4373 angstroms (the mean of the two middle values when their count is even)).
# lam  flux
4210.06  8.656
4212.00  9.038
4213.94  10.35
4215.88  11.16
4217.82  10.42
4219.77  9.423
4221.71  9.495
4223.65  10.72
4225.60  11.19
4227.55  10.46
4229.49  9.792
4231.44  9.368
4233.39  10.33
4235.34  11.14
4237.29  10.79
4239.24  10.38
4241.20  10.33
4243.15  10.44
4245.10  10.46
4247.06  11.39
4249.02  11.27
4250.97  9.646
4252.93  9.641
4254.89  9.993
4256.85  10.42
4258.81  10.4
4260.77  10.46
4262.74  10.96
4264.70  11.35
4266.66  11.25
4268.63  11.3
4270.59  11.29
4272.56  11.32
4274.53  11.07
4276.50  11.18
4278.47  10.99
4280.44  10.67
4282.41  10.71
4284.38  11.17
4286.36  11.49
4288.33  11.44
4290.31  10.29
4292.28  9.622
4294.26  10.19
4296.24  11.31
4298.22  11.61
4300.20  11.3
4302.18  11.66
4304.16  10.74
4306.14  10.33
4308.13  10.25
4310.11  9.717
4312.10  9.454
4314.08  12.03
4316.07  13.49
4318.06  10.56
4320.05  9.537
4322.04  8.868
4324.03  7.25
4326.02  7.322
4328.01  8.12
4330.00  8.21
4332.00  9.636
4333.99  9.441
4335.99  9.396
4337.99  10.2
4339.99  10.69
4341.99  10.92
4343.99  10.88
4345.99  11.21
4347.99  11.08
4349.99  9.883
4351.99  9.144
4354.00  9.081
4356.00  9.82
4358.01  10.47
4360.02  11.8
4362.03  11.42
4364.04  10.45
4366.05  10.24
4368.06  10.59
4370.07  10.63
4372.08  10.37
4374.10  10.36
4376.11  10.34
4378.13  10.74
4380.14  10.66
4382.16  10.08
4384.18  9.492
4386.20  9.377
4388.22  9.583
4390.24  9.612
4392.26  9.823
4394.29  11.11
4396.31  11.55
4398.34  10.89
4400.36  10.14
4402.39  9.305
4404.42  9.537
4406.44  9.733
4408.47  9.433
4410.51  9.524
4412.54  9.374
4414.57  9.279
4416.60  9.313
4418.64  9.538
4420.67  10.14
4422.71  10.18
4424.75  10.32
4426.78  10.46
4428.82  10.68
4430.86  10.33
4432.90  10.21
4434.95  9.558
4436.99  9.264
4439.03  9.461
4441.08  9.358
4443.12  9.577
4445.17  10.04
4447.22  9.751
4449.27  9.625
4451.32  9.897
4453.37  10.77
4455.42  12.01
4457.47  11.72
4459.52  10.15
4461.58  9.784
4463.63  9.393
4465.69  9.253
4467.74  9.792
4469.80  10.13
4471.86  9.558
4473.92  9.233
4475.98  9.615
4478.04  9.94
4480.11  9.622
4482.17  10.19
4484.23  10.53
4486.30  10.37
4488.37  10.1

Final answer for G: 19.9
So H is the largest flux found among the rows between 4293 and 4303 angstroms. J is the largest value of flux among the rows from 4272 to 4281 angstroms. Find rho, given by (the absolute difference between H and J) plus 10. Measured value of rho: 10.3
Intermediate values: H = 11.66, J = 11.32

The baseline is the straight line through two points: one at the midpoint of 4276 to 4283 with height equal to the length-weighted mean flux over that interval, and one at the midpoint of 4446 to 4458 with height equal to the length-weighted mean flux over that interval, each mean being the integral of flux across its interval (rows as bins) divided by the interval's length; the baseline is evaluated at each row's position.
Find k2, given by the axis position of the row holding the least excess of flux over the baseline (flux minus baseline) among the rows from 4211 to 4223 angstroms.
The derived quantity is 4212.00 angstroms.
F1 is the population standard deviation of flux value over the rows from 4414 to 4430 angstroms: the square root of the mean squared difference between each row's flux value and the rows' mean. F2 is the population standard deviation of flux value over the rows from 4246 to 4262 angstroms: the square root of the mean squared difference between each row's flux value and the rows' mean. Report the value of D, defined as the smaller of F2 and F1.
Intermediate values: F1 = 0.5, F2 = 0.62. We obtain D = 0.50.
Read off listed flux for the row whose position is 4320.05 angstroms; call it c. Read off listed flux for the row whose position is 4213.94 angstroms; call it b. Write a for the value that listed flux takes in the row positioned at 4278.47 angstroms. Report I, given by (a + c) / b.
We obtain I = 1.98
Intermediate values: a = 10.99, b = 10.35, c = 9.537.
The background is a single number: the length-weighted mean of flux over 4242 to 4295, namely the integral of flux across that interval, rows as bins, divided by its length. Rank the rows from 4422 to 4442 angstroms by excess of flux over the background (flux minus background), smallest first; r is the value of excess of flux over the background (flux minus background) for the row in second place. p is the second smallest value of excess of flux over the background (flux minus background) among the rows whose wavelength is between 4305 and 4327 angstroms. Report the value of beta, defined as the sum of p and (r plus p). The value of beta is -8.3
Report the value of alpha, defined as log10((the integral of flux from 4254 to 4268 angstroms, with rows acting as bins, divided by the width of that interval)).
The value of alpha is 1.03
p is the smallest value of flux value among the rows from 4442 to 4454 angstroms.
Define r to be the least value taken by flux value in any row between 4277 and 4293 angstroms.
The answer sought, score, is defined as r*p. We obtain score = 92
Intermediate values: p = 9.577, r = 9.622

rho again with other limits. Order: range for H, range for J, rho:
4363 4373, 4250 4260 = 10.2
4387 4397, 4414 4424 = 11.4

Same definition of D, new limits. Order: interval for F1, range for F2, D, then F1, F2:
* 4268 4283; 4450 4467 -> 0.24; 0.2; 0.97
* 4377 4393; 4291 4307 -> 0.49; 0.5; 0.70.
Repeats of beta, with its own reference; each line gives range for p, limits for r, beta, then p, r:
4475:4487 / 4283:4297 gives -2.8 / -1.14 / -0.6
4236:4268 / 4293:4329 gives -5.7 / -1.11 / -3.4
